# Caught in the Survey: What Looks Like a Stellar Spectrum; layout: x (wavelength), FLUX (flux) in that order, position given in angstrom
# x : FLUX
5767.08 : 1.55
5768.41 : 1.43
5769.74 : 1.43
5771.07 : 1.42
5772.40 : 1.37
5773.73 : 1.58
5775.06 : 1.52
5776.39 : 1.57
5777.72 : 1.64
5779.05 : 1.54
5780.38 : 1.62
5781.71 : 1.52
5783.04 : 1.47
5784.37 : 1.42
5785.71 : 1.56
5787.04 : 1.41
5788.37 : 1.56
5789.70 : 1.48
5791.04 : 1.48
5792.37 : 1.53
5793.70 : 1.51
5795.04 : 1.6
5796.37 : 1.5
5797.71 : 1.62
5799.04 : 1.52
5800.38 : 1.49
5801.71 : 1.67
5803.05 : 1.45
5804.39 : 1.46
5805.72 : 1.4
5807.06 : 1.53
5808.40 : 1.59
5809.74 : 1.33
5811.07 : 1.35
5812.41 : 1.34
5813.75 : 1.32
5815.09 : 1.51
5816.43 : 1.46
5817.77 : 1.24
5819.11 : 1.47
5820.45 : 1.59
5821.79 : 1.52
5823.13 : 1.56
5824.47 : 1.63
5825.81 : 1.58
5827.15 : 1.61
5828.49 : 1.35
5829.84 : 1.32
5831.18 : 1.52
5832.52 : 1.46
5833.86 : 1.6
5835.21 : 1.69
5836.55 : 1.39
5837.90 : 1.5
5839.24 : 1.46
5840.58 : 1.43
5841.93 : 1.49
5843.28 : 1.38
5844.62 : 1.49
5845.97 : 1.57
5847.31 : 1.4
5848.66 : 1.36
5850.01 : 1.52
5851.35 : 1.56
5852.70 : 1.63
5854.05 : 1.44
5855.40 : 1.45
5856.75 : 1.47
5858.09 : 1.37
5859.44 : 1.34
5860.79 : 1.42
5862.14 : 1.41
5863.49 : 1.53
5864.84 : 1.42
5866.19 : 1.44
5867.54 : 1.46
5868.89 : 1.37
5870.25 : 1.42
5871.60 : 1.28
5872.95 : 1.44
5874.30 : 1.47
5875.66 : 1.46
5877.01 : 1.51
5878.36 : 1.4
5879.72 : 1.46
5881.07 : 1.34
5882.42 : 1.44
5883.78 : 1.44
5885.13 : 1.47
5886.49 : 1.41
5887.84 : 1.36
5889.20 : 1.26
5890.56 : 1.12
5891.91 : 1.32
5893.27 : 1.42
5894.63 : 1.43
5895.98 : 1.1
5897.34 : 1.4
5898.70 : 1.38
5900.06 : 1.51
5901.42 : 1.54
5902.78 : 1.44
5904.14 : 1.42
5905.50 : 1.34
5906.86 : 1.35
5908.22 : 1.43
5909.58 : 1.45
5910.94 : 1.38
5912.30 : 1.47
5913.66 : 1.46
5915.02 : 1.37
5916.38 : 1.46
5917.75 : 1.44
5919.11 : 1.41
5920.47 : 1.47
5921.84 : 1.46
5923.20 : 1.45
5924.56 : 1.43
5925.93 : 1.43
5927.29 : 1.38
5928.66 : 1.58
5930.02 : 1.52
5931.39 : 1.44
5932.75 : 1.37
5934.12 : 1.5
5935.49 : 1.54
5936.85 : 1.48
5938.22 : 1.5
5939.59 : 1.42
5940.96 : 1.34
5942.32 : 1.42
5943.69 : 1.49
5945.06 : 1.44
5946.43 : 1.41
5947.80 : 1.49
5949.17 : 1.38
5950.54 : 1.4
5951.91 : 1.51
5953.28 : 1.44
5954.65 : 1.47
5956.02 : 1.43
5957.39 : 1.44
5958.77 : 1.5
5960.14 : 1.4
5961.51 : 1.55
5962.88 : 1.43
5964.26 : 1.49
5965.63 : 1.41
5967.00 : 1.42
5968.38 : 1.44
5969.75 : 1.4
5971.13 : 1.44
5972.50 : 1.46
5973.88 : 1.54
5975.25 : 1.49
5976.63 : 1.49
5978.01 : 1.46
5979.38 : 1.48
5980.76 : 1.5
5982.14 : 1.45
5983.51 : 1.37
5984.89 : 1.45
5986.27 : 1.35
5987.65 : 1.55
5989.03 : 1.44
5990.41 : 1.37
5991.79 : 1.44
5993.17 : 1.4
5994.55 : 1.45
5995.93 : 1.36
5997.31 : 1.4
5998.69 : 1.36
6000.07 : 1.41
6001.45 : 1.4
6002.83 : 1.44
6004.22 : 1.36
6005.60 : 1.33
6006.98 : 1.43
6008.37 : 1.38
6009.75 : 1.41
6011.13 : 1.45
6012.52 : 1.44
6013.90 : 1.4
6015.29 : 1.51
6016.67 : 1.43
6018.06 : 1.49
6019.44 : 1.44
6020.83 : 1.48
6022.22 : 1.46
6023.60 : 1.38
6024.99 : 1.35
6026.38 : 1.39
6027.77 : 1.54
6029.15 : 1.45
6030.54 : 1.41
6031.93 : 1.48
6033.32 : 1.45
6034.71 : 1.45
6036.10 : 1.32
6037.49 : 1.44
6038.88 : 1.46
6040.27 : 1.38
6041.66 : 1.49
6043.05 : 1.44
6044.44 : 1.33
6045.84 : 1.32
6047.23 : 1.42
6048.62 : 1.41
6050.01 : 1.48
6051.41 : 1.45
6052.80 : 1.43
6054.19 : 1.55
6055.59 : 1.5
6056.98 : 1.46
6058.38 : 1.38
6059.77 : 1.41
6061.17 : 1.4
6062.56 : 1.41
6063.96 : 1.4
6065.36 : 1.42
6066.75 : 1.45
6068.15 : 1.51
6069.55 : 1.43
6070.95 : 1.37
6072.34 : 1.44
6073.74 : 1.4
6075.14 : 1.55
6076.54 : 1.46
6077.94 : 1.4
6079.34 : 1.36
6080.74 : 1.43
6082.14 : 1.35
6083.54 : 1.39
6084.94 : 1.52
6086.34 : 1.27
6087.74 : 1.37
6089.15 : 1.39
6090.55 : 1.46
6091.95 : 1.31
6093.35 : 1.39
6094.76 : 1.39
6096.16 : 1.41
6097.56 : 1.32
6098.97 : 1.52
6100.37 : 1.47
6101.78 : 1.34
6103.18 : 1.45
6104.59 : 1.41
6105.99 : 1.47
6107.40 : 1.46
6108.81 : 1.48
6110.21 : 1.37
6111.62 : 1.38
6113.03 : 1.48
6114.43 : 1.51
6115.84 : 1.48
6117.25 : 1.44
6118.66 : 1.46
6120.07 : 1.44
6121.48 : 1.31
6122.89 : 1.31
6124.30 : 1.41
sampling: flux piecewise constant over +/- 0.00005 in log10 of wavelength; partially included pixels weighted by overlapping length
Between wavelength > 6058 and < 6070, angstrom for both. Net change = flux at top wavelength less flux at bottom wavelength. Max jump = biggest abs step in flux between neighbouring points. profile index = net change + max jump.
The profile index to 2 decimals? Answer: 0.13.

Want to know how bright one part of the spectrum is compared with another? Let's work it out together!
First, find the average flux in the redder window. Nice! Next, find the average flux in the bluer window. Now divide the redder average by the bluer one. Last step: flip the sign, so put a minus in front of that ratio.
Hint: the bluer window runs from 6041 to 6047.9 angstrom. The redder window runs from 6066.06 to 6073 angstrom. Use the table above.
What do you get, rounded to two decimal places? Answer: -1.03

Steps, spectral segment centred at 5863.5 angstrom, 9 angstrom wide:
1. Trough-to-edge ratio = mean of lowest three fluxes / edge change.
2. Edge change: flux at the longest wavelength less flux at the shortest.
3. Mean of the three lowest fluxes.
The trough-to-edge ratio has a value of 12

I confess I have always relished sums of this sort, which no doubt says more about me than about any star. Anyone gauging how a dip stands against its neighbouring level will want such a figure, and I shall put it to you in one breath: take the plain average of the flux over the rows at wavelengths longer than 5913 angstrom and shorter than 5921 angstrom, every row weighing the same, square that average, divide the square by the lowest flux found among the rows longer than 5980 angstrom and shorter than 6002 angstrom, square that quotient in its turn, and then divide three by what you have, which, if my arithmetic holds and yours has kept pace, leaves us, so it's 1.3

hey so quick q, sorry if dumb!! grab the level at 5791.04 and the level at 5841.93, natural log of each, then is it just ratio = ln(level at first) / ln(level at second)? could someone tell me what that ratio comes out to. 0.98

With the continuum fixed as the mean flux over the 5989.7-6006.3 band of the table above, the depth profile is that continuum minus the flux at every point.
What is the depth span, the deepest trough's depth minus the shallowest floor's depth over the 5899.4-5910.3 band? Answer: 0.20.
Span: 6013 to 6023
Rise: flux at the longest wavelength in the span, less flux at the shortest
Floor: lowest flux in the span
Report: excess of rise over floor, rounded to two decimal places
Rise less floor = -1.34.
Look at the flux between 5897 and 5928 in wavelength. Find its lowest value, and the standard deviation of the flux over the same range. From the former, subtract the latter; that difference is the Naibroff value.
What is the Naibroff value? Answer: 1.29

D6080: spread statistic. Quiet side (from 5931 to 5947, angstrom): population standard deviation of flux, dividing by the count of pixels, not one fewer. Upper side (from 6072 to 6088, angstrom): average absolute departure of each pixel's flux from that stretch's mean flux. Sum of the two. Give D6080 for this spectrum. 0.113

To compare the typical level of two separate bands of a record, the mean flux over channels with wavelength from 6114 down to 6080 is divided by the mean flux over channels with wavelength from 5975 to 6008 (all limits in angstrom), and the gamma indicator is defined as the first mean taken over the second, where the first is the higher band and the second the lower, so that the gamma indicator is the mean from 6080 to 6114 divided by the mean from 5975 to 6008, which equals 0.99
